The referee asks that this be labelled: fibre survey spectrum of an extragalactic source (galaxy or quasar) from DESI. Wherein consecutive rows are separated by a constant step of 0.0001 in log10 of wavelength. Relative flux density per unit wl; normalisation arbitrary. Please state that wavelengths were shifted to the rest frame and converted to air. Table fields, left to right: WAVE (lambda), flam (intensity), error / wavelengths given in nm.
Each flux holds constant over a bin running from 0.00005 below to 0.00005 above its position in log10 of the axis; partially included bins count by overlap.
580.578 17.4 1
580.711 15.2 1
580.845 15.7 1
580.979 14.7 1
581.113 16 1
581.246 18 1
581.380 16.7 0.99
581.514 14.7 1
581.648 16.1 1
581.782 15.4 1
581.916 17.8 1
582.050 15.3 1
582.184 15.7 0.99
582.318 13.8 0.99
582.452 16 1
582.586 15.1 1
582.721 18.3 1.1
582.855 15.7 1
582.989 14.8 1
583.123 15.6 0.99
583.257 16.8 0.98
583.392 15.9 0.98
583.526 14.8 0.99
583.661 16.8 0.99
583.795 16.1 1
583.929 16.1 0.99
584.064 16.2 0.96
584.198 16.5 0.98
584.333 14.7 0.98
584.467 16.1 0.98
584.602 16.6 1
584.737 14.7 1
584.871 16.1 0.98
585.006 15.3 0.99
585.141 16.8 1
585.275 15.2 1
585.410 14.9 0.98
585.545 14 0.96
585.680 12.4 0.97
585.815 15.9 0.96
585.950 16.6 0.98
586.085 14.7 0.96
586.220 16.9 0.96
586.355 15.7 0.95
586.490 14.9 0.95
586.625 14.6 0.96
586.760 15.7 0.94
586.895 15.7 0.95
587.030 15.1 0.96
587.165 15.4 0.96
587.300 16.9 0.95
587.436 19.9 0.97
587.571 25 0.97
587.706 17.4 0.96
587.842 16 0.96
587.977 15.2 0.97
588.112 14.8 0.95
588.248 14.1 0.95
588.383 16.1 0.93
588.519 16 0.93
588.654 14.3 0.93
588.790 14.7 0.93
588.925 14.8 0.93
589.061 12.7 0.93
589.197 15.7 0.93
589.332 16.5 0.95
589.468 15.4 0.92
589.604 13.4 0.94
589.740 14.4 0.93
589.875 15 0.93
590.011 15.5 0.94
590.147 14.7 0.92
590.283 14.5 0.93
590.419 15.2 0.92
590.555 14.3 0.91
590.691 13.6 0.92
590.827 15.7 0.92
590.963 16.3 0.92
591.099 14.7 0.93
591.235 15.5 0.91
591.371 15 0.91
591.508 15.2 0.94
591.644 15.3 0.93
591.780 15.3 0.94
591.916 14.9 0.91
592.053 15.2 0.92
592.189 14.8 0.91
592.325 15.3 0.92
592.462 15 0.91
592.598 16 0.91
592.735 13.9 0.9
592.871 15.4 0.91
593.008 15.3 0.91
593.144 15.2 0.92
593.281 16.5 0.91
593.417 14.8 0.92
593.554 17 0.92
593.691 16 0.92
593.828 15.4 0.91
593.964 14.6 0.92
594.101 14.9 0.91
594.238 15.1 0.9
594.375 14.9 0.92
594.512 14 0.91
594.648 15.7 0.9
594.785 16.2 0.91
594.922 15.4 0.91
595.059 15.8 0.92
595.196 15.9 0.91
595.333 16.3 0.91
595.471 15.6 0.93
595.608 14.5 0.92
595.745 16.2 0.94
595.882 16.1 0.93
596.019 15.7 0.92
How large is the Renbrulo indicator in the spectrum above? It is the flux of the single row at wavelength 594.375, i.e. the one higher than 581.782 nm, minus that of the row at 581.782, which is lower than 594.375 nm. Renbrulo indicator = -0.5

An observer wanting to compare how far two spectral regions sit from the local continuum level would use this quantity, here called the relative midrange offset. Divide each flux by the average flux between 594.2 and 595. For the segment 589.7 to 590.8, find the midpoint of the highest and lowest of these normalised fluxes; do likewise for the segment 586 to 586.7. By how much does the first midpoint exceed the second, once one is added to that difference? 0.921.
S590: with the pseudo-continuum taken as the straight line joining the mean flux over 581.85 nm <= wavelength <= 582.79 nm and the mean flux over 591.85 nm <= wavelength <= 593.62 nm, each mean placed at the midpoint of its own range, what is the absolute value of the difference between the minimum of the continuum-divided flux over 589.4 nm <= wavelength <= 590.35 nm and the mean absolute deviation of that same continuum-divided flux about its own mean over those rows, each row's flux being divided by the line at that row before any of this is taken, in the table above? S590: 0.830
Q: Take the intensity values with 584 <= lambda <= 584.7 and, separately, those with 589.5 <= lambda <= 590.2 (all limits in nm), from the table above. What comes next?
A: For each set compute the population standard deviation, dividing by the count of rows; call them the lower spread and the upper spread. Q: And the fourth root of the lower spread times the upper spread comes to 0.83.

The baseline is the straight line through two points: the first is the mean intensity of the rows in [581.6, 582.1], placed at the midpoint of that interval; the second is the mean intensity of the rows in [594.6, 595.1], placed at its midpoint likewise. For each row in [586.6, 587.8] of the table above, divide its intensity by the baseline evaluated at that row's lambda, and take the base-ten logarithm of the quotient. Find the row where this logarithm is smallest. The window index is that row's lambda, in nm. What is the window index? 586.625 nm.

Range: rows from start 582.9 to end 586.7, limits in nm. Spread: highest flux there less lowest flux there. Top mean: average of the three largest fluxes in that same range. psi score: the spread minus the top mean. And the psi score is -12.3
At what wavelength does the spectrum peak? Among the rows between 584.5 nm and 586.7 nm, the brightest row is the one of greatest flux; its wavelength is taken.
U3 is 586.220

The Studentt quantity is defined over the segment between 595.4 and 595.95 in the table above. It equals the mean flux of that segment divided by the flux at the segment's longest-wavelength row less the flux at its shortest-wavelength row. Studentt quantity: 31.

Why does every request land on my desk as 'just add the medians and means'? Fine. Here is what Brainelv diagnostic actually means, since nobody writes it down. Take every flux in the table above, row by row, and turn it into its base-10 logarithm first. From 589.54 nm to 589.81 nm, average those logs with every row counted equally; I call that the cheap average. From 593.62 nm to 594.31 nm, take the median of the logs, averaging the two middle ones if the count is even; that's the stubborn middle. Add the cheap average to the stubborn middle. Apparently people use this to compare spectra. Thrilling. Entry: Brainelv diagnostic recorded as 2.32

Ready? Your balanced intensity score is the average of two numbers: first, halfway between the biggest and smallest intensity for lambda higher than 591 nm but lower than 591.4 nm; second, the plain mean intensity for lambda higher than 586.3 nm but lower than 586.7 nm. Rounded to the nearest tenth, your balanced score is 15.1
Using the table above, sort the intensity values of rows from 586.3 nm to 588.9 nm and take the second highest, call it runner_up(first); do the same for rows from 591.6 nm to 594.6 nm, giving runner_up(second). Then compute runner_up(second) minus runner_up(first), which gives -3.4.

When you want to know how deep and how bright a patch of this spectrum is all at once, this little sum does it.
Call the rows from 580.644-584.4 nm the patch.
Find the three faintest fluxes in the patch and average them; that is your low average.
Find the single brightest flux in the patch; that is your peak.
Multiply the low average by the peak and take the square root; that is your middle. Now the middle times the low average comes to 234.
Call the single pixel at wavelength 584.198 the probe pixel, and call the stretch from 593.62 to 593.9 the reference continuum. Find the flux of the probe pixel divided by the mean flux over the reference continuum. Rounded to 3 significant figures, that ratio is 1.05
